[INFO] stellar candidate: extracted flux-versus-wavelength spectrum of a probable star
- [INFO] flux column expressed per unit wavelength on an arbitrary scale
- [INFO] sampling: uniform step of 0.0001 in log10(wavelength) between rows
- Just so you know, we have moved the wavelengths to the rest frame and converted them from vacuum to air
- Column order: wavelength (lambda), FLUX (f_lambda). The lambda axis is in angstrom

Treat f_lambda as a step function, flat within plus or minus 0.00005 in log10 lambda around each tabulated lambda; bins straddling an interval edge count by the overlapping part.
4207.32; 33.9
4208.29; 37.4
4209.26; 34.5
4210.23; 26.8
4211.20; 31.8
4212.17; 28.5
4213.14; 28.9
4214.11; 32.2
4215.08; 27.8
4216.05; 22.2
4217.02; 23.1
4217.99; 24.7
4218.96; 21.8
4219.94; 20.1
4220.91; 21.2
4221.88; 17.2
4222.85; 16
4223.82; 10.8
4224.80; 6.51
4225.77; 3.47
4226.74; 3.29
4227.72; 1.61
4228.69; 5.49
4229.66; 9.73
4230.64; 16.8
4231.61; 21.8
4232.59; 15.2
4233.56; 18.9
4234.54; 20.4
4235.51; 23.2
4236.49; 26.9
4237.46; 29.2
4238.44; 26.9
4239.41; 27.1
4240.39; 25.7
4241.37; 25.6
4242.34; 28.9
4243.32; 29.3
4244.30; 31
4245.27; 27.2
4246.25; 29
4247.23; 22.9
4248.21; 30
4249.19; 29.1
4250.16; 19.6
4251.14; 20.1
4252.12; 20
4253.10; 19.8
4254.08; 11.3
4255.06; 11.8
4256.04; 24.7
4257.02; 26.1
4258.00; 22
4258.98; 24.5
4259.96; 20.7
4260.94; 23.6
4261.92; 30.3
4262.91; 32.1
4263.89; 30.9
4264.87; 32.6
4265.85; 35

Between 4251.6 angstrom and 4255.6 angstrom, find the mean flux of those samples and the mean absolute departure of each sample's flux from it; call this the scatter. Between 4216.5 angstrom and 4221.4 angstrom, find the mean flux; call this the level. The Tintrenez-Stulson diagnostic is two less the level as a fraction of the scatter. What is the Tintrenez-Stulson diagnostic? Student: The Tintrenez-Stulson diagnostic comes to -3.3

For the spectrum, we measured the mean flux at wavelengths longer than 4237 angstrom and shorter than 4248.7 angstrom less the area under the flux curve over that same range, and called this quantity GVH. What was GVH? -297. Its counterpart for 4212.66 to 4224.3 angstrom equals -236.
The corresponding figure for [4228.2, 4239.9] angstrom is -215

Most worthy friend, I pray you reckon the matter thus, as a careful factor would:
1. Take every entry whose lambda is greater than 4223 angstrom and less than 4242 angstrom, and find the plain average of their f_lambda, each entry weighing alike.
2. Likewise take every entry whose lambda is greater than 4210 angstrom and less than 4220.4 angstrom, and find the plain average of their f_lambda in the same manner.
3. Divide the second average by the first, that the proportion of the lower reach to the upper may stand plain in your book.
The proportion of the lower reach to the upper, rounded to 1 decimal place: 1.6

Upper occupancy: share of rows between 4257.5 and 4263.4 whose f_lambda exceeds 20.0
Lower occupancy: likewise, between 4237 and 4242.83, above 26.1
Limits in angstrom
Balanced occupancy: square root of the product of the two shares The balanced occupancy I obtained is 0.82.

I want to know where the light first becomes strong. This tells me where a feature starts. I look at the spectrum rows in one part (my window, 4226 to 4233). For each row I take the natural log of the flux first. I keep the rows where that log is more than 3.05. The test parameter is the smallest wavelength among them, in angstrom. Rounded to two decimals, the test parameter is 4231.61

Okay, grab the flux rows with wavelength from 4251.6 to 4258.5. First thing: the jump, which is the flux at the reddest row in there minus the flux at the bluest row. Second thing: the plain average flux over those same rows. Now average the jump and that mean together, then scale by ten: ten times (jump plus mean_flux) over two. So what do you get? 107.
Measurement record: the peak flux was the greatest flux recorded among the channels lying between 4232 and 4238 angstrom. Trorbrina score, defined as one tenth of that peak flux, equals 2.92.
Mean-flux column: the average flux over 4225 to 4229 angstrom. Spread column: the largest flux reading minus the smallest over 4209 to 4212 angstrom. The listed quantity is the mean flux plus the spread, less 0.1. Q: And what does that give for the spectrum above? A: 11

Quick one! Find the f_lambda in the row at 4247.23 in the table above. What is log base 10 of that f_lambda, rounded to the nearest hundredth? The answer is 1.36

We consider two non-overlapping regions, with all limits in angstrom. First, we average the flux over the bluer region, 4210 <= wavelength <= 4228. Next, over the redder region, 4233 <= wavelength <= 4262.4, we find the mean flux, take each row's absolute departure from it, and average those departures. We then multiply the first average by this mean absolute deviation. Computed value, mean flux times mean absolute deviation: 78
